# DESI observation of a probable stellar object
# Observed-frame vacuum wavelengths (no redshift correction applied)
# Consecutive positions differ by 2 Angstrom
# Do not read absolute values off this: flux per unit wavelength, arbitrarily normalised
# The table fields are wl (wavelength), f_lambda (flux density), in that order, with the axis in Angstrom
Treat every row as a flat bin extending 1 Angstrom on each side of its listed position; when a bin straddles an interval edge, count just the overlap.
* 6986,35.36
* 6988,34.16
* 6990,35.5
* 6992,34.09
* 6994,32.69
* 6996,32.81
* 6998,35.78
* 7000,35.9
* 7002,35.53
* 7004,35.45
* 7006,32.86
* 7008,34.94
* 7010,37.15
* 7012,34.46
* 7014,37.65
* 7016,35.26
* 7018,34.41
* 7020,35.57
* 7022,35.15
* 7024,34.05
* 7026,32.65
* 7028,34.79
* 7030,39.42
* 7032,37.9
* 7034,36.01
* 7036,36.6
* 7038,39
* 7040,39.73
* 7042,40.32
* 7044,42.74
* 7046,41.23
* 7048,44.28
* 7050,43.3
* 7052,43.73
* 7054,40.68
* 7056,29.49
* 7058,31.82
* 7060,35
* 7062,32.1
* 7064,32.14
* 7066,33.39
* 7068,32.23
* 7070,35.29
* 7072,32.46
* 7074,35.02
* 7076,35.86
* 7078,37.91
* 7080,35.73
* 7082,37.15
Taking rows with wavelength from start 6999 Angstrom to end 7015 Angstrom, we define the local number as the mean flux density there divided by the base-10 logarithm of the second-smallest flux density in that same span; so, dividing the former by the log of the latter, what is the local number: 23.1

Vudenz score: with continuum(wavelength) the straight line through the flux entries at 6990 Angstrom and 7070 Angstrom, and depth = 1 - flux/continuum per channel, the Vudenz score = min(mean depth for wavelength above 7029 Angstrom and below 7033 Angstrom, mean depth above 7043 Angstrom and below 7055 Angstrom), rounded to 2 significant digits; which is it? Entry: -0.21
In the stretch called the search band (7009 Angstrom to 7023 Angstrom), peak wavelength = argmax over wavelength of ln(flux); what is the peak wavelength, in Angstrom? 7014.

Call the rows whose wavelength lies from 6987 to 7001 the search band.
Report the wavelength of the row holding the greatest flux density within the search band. 7000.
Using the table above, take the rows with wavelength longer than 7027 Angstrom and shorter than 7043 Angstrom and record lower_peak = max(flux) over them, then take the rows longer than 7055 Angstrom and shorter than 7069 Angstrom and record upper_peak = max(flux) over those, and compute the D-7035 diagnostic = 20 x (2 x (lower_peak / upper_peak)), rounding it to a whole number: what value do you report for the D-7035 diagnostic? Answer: 46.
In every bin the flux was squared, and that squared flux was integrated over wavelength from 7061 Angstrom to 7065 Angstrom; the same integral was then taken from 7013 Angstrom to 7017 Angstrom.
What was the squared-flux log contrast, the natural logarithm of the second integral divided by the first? 0.25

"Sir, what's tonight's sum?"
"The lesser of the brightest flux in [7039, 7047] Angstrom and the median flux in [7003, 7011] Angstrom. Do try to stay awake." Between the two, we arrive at 35.2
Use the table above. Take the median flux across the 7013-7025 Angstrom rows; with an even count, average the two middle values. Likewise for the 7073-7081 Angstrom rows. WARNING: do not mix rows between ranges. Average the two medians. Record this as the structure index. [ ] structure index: 35.5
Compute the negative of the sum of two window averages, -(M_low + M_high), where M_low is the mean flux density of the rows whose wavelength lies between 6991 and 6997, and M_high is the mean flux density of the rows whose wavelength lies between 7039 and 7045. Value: -74.1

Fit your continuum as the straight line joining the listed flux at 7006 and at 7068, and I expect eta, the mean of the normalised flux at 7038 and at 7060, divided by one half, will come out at 2.28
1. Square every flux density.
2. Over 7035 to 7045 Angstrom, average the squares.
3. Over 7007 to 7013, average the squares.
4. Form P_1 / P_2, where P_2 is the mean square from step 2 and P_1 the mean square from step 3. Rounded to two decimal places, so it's 0.80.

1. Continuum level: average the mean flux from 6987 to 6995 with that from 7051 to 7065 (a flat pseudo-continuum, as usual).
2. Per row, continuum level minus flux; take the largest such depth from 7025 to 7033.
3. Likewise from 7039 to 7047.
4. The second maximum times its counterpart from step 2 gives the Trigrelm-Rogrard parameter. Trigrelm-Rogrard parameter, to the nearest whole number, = -10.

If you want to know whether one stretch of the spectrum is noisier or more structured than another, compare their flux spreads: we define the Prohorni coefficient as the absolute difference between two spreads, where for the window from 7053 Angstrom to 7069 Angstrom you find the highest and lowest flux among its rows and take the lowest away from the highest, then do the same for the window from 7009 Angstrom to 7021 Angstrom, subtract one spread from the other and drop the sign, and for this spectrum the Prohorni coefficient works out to 8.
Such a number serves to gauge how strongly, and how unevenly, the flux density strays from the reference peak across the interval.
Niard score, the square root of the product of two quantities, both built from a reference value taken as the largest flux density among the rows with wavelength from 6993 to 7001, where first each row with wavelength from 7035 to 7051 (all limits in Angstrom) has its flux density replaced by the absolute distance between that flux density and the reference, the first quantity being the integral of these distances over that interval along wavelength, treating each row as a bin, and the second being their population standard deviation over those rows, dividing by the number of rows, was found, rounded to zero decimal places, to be 14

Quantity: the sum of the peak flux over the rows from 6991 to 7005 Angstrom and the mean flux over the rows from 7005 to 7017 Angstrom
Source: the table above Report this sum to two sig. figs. 71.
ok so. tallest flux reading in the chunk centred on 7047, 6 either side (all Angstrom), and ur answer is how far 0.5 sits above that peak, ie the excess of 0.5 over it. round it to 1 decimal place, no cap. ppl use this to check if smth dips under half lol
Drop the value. -43.8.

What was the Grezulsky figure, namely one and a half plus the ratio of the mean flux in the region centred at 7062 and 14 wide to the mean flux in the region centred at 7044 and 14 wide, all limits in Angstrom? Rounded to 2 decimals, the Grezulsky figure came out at 2.28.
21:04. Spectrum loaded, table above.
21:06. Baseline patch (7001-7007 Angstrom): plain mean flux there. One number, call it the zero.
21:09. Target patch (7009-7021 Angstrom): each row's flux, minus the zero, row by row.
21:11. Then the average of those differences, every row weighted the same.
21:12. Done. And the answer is 1.1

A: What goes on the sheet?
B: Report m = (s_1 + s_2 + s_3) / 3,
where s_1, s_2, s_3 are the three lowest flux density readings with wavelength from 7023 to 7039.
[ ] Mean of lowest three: 33.8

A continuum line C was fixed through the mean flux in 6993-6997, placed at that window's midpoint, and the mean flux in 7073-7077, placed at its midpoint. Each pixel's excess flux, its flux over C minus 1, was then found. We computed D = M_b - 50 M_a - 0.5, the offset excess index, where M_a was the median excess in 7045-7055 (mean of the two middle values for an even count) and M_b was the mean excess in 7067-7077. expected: -13.1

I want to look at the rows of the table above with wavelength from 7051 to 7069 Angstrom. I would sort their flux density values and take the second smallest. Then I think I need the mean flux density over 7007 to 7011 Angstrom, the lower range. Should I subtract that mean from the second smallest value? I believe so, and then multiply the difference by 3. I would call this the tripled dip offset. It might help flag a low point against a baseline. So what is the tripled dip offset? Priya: -13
